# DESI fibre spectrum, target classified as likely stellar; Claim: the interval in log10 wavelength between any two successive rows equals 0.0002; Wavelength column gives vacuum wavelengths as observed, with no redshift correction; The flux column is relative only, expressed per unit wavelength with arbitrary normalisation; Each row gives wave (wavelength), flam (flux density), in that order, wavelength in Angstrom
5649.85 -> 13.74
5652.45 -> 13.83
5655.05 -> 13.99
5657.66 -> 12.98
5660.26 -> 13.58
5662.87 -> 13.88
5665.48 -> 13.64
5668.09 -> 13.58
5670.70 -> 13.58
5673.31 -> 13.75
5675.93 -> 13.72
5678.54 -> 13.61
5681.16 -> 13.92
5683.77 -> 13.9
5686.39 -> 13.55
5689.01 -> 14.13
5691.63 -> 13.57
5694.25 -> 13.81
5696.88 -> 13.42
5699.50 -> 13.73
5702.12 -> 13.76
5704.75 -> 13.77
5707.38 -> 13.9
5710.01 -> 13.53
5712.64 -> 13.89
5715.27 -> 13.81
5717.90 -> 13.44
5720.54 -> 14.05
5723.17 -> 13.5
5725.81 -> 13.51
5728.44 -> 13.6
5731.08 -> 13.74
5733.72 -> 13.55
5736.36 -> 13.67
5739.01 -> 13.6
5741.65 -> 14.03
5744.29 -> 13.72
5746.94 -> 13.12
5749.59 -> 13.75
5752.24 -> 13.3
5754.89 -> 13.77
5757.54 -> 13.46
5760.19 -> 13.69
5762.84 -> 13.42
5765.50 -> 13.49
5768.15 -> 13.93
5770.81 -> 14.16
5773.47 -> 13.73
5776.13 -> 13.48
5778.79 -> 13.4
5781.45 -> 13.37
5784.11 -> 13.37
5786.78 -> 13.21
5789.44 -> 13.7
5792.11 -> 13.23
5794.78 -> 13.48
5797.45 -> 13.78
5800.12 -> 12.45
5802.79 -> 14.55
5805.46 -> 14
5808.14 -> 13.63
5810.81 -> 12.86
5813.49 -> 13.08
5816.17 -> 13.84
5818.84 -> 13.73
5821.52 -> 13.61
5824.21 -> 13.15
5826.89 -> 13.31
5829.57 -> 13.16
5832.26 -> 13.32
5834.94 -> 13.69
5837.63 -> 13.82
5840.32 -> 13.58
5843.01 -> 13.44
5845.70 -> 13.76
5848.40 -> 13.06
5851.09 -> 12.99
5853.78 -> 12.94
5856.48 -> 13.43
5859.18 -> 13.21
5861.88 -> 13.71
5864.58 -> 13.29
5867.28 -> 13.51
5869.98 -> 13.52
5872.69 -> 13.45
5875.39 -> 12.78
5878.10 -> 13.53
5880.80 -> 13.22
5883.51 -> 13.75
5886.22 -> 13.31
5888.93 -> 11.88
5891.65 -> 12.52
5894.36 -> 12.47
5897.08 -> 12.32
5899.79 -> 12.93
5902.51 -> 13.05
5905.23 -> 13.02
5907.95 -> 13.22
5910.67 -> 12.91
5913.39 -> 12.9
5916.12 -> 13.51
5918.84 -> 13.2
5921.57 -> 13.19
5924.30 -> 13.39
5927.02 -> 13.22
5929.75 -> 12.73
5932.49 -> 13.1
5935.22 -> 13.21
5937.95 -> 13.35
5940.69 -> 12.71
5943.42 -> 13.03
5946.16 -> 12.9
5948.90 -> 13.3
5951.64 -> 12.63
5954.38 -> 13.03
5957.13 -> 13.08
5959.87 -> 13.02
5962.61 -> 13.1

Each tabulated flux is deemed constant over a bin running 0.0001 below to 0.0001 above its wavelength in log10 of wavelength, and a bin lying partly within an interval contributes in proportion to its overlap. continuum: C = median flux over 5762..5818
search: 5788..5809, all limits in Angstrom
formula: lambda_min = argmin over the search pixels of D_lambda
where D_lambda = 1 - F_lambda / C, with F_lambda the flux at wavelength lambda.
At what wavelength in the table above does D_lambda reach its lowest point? 5802.79 Angstrom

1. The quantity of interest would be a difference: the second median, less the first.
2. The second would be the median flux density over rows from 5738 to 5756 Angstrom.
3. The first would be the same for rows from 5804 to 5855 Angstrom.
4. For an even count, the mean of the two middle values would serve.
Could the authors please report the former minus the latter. 0.28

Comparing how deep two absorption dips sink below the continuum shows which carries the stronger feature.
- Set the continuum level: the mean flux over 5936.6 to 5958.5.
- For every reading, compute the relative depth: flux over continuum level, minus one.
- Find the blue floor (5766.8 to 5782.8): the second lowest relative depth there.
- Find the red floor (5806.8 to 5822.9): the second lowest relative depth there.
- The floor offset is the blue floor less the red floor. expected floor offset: 0.025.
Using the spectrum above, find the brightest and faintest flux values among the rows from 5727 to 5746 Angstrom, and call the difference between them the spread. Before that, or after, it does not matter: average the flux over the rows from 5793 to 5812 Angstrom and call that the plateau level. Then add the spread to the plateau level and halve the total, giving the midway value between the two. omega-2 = 7.01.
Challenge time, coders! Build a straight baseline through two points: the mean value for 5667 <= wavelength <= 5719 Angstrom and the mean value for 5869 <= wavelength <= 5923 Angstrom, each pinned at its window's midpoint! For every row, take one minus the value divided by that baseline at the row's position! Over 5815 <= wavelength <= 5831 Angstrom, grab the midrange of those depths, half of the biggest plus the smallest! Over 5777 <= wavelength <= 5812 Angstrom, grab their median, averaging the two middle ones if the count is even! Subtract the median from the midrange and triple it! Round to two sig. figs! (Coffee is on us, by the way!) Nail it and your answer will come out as -0.053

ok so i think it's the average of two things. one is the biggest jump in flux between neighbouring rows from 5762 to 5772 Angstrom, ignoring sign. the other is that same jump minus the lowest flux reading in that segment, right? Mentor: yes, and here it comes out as -6.27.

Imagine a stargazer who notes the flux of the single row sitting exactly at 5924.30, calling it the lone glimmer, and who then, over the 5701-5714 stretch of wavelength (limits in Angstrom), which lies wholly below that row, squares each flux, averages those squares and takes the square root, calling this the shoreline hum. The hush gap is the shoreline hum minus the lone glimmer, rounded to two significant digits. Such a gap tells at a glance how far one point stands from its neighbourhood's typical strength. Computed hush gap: 0.38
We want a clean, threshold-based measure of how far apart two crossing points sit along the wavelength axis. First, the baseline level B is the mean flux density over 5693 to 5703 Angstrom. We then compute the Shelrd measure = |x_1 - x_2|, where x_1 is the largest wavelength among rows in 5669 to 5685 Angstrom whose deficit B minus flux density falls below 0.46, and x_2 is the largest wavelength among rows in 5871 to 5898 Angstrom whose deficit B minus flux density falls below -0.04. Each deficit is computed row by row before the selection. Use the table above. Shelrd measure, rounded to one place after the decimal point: 199.7 Angstrom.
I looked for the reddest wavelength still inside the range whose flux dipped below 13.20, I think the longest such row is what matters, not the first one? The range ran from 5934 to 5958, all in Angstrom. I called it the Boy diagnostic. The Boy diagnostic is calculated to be 5957.13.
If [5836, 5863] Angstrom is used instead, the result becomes 5853.78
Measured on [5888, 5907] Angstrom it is 5905.23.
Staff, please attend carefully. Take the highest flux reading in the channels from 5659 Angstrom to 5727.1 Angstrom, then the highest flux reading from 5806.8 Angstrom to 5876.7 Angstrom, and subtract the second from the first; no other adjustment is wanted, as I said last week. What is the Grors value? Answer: 0.29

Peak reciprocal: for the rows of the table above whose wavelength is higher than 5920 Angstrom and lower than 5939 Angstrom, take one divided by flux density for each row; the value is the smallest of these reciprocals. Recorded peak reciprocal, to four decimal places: 0.0747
